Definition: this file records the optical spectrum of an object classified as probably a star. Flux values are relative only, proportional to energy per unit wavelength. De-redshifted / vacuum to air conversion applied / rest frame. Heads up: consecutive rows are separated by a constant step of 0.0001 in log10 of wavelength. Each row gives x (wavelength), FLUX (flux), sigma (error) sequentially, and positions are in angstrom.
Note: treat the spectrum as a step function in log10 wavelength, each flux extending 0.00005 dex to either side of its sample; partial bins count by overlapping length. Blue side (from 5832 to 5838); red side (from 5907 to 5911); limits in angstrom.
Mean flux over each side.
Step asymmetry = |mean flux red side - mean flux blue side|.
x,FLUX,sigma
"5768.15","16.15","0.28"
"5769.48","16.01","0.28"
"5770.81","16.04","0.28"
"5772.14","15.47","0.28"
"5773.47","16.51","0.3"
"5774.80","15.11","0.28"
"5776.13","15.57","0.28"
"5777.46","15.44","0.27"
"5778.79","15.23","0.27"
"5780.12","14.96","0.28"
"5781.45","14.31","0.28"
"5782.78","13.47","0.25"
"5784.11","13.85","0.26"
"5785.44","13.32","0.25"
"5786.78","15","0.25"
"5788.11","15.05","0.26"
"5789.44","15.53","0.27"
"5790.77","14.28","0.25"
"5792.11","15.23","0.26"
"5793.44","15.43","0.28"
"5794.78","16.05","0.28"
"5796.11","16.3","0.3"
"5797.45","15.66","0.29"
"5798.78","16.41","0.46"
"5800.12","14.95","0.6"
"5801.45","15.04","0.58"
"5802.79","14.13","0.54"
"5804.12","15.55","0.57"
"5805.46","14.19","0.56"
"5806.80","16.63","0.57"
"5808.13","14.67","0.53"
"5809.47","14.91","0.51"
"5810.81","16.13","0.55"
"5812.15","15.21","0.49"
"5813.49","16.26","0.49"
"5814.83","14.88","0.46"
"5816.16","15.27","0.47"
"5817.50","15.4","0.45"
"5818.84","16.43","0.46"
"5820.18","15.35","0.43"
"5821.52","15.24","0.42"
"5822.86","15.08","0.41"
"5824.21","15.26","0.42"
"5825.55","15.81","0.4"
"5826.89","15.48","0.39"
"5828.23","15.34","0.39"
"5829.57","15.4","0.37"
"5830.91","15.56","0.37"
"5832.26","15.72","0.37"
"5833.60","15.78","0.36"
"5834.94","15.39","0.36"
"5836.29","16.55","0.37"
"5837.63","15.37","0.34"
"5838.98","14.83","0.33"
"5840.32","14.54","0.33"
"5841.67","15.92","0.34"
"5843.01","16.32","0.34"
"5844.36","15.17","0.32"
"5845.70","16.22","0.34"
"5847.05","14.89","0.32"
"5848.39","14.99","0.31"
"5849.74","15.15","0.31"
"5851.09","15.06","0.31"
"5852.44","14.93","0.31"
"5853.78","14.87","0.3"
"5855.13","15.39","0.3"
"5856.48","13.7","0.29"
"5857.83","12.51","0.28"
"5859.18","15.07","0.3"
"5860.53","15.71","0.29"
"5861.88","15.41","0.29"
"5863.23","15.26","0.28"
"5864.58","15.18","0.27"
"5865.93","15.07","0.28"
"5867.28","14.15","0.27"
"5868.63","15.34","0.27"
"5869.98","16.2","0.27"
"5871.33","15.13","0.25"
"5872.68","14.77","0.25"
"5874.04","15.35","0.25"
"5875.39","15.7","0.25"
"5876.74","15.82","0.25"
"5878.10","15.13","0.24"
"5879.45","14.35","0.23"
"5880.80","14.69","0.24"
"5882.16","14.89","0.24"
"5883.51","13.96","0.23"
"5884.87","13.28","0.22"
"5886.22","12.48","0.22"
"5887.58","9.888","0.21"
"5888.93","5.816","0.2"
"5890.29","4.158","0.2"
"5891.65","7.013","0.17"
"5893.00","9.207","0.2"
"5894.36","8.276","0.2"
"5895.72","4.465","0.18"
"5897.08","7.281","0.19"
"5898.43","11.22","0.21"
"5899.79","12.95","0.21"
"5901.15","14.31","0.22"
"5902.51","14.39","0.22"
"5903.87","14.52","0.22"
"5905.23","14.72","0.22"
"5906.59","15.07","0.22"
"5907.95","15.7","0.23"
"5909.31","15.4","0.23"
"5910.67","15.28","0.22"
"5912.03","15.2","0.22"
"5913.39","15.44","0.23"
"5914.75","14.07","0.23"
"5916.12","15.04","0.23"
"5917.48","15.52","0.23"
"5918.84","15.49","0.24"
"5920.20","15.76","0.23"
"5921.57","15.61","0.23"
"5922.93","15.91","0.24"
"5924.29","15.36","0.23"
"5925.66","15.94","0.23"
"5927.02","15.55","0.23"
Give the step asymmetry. 0.3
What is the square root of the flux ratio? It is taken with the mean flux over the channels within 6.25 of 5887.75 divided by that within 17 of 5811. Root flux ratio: 0.81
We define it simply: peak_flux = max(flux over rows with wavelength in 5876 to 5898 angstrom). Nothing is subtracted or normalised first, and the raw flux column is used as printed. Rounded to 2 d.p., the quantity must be 15.82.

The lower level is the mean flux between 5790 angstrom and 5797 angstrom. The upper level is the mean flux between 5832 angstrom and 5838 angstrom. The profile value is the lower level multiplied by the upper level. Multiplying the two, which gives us 244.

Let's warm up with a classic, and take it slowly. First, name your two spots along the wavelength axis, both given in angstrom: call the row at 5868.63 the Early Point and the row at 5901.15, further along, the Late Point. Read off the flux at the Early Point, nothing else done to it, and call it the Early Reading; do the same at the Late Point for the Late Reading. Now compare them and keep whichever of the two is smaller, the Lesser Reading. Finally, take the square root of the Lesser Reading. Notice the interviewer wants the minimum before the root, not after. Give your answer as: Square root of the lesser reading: 3.78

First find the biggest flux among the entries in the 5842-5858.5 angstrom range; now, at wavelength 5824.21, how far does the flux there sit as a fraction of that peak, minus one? -0.065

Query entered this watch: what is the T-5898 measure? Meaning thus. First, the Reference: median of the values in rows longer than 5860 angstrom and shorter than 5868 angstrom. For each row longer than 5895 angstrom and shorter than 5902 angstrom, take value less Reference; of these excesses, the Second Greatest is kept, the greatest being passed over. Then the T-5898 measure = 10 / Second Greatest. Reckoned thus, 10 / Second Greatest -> -4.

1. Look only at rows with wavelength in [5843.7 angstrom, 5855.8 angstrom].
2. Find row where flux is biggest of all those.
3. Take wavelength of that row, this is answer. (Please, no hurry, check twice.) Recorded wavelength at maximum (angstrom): 5845.70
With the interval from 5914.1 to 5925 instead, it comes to 5922.93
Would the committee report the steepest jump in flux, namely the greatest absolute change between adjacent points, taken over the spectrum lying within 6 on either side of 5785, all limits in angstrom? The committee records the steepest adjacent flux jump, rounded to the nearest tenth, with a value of 1.7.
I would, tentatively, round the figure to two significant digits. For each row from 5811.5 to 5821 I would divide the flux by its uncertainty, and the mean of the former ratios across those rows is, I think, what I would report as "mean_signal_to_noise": 34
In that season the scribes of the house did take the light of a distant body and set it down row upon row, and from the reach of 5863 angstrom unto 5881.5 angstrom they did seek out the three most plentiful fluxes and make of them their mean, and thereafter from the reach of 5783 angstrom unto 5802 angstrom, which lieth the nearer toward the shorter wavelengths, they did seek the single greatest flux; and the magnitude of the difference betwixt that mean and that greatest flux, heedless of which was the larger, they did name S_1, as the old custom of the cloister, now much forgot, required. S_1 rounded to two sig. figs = 0.50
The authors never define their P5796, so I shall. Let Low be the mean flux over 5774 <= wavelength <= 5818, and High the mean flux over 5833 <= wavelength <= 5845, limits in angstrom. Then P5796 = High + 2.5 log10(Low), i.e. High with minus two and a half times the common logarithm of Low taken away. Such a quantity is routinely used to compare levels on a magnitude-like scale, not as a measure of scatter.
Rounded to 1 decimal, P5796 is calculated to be 18.5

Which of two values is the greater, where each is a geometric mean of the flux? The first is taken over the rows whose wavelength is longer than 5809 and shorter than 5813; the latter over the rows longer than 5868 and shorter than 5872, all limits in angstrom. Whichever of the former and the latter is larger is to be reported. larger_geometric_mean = 15.55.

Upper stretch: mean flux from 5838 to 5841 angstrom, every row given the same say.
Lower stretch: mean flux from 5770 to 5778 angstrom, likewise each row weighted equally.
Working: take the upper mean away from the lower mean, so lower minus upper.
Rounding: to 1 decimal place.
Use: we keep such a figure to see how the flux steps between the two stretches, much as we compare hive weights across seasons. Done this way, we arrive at 1.0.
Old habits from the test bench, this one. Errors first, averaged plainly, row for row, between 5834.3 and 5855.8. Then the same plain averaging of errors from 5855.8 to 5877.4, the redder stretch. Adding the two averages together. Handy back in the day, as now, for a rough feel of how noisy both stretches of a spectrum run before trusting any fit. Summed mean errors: 0.60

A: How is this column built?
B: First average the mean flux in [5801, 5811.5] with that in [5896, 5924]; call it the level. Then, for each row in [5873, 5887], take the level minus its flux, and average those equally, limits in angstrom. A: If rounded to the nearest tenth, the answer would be 0.2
